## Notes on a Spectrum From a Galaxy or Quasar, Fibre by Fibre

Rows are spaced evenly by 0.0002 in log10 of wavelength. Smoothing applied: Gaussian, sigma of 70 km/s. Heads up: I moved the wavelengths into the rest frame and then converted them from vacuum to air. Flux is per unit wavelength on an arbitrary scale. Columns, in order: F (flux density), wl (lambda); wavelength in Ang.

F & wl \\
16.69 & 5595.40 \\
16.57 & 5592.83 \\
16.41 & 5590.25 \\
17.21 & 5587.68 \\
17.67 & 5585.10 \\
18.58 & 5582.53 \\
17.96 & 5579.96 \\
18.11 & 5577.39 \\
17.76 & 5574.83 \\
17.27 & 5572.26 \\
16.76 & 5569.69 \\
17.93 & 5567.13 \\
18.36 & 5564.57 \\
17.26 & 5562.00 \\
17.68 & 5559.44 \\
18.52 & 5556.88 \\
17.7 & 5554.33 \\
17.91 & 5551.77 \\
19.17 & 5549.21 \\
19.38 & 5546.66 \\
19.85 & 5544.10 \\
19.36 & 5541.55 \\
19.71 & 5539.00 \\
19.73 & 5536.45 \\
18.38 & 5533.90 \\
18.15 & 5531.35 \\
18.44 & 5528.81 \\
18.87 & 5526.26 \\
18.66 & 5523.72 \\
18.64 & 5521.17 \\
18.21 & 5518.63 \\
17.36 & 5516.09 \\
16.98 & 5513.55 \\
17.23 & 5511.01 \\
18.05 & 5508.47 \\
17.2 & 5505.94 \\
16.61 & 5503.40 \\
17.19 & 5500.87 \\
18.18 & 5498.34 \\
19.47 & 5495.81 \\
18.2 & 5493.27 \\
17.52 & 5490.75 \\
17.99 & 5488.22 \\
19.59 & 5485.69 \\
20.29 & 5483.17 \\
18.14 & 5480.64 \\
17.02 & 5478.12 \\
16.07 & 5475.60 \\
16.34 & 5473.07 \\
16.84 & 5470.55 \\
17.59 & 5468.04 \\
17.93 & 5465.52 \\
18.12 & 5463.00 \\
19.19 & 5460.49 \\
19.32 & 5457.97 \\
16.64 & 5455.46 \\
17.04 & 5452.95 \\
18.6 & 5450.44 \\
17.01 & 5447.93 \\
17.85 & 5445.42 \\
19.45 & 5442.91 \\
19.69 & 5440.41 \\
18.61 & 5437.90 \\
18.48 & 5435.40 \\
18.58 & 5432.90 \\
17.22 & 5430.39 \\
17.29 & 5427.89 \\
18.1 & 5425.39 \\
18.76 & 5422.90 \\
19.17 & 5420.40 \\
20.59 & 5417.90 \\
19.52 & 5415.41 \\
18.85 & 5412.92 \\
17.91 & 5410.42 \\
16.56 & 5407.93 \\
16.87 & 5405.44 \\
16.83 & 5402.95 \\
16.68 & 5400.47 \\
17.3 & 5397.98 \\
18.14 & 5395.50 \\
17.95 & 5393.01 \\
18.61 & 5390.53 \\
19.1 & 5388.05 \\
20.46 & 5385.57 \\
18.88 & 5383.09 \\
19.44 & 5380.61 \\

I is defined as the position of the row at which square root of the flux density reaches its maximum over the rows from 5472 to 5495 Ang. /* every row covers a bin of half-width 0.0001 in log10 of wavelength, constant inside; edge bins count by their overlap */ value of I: 5483.17 Ang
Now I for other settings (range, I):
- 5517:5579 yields 5544.10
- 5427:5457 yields 5440.41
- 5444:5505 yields 5483.17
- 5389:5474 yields 5417.90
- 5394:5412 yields 5395.50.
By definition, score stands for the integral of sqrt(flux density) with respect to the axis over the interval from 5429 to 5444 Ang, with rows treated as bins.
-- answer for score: 65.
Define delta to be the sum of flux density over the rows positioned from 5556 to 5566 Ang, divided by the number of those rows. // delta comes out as 18.0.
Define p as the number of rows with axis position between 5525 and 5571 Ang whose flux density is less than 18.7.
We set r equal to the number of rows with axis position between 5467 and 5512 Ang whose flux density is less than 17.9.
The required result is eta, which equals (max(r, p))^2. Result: 121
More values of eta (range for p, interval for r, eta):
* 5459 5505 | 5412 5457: 196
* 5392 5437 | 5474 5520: 169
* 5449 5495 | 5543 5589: 196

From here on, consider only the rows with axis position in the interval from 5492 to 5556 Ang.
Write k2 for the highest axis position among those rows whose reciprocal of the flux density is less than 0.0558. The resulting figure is 5549.21 Ang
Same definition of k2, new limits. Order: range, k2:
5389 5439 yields 5437.90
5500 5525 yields 5523.72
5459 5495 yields 5493.27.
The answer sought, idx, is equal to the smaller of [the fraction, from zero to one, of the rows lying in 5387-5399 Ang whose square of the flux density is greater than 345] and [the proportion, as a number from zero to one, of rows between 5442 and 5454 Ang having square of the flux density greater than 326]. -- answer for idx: 0.4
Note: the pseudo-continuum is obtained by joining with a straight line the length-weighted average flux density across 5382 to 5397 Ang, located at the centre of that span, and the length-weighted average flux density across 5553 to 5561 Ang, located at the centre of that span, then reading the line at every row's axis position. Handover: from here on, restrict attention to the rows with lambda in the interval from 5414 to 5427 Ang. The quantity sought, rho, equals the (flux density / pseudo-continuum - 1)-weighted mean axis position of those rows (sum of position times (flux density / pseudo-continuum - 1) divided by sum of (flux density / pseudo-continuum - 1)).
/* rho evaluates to 5416.3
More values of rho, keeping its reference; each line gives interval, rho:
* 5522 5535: 5527.3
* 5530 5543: 5538.4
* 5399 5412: 5404.8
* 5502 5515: 5508.0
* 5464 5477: 5472.2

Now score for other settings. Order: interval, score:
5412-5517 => 446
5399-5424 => 106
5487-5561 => 316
